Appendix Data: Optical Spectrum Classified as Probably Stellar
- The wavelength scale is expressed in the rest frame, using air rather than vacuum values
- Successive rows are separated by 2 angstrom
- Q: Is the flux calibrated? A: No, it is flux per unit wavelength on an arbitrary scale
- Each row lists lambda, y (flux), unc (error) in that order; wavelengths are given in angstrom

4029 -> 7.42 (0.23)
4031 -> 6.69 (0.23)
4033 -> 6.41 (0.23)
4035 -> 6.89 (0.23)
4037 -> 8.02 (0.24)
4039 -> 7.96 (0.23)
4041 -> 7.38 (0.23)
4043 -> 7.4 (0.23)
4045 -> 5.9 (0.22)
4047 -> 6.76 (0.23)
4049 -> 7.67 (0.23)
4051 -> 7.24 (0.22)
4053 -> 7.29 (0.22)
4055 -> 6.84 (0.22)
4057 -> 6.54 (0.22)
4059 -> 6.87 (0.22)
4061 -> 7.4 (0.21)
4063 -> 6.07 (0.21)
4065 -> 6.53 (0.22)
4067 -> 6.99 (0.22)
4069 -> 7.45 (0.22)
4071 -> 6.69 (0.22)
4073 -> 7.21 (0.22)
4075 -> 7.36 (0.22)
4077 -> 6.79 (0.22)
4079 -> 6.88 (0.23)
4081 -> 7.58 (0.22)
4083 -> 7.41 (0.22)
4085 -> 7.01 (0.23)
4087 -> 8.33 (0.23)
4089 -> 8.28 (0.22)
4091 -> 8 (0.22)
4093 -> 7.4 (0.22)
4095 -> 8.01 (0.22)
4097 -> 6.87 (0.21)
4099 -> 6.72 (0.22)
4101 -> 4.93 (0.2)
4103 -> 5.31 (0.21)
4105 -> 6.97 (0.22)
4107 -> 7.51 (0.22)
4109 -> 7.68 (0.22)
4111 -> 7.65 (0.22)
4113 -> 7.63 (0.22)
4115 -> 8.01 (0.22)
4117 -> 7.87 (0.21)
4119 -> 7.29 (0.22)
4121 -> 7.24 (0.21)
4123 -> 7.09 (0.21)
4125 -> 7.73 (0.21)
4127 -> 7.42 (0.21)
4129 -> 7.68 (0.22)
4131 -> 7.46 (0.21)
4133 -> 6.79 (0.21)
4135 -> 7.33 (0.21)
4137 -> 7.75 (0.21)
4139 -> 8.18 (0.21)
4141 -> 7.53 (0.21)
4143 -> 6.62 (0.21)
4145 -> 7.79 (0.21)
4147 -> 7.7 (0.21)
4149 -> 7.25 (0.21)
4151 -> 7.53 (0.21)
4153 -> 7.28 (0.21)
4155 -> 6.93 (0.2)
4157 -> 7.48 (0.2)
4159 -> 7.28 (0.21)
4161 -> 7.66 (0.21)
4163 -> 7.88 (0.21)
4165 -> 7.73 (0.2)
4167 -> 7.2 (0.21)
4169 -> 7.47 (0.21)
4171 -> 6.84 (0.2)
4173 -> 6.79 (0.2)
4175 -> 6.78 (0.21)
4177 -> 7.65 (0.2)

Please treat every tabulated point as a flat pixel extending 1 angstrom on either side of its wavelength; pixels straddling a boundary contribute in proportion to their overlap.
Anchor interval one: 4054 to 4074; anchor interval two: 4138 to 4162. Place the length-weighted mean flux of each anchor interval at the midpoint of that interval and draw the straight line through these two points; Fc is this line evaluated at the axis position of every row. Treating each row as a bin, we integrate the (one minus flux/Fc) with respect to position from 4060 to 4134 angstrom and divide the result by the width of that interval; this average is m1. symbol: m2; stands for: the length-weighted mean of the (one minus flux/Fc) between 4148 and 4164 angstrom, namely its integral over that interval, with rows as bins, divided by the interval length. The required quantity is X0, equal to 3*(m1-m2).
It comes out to -0.09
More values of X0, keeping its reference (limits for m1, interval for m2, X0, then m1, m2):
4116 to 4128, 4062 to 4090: 0.02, -0.027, -0.035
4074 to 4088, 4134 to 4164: -0.14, -0.052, -0.007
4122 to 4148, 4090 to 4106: -0.18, -0.018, 0.043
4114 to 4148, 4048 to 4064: 0.00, -0.026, -0.027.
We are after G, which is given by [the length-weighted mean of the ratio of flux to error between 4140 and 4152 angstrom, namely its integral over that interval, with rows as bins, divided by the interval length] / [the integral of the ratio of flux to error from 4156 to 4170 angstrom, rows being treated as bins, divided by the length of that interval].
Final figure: 0.97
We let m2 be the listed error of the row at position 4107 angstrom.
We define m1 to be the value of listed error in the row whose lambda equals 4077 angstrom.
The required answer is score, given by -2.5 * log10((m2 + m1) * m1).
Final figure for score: 2.535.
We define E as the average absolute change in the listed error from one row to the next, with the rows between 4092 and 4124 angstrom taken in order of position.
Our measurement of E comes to 0.0060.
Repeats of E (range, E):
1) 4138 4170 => 0.0027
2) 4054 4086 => 0.0033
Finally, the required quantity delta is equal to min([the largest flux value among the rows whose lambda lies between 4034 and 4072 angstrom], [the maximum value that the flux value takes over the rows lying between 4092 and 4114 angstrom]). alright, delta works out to 8.0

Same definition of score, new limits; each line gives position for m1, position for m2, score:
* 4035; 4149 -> 2.487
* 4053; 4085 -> 2.511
